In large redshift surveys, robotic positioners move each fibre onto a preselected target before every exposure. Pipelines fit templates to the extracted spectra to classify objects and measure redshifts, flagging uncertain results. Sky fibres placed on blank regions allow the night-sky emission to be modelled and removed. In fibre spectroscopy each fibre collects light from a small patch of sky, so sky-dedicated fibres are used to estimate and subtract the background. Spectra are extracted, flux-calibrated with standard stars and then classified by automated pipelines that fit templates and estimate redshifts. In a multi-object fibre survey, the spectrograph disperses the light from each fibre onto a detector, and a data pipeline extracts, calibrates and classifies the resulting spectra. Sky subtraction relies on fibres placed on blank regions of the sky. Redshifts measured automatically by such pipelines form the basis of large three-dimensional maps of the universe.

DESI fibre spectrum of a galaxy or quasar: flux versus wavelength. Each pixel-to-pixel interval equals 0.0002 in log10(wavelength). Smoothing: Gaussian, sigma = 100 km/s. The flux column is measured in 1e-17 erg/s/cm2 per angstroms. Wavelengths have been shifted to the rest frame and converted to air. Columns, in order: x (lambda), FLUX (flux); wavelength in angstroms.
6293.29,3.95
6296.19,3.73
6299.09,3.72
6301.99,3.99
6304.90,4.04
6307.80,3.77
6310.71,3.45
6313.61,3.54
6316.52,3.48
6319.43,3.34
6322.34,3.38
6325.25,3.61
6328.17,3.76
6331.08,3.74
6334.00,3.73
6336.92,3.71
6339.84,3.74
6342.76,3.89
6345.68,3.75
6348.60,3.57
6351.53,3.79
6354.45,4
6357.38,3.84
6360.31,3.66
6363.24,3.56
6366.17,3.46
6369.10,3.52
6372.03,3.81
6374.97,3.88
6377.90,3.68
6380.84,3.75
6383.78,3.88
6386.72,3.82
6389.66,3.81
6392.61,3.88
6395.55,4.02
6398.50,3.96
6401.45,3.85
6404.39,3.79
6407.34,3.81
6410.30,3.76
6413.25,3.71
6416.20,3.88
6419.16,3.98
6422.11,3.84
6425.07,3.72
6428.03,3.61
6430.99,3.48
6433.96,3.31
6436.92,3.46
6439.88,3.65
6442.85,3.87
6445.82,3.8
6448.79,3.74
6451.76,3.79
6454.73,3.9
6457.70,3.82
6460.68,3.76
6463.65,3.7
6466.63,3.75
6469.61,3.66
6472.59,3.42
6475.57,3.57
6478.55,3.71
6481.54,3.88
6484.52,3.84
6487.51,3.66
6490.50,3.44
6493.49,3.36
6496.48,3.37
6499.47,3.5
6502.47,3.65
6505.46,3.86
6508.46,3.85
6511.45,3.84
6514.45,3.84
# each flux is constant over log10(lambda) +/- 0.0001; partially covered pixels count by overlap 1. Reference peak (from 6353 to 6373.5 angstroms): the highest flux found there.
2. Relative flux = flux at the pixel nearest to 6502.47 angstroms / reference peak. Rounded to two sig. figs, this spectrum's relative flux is 0.91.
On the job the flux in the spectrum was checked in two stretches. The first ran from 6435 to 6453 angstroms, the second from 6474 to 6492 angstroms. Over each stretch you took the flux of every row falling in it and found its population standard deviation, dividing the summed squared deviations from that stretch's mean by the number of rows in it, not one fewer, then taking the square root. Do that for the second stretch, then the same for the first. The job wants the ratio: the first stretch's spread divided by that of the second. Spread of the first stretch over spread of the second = 0.88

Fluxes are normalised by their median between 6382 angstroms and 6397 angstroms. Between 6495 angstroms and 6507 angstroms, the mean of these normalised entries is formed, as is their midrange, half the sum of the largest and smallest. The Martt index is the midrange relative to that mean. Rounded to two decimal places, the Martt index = 1.01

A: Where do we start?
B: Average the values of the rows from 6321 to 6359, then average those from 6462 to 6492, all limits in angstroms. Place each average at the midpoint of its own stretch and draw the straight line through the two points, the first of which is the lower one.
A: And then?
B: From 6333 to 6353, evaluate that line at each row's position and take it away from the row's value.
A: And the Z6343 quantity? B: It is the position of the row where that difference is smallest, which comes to 6348.60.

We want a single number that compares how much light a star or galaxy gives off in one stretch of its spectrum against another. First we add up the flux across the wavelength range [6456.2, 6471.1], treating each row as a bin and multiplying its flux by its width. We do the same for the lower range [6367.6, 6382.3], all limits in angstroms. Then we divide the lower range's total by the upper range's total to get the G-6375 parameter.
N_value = 0.98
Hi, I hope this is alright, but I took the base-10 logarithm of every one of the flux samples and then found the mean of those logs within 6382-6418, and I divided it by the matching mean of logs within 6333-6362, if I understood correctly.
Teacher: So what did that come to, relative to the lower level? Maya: 1.02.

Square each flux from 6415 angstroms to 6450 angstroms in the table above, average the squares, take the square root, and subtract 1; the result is 2.70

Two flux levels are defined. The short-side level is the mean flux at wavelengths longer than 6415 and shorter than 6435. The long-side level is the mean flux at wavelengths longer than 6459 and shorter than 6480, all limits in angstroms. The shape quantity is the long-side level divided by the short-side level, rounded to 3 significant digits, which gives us 0.990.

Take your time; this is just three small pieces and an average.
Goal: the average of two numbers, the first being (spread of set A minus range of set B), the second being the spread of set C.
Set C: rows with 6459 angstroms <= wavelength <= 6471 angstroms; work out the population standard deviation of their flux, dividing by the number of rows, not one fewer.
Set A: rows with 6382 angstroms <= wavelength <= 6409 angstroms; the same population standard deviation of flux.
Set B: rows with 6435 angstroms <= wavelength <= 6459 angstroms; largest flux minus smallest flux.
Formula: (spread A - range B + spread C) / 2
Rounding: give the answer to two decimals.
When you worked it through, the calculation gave -0.16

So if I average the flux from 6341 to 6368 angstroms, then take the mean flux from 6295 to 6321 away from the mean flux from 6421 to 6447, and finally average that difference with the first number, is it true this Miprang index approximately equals 1.84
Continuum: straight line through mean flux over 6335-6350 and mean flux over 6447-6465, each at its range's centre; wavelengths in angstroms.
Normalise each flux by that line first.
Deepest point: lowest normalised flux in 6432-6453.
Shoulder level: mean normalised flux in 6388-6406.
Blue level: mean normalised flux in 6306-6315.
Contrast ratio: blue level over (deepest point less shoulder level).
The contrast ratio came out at -6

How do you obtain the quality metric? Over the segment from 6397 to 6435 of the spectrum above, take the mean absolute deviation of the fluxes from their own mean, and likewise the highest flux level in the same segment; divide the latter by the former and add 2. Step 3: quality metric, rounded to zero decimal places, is 31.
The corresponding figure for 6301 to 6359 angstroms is 28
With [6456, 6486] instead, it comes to 41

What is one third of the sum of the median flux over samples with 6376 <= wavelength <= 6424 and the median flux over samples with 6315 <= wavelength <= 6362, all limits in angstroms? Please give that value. 2.52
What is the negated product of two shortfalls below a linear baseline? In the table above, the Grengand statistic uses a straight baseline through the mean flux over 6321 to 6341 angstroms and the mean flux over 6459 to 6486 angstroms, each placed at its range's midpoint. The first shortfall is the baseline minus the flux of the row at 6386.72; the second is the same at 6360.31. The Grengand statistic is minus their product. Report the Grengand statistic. 0.002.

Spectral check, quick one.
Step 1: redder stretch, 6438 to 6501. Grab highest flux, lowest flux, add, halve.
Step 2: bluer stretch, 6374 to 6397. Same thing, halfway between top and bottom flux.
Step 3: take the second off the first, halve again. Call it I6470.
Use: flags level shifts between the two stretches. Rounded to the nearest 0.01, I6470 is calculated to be -0.11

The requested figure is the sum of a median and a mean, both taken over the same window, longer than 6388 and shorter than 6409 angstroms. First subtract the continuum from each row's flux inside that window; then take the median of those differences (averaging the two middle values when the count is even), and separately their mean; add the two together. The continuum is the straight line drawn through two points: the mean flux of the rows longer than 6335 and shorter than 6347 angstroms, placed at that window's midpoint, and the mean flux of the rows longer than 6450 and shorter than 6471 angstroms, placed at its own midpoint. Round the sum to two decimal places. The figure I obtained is 0.18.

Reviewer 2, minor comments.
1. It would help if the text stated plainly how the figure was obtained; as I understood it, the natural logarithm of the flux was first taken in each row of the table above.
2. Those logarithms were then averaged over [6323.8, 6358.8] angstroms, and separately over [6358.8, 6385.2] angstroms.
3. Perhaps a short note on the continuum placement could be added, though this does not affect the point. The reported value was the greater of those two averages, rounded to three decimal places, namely 1.324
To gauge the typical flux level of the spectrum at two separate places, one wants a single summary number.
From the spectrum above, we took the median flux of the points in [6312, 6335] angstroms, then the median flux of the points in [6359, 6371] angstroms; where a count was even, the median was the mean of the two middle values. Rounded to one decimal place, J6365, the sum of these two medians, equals 7.1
